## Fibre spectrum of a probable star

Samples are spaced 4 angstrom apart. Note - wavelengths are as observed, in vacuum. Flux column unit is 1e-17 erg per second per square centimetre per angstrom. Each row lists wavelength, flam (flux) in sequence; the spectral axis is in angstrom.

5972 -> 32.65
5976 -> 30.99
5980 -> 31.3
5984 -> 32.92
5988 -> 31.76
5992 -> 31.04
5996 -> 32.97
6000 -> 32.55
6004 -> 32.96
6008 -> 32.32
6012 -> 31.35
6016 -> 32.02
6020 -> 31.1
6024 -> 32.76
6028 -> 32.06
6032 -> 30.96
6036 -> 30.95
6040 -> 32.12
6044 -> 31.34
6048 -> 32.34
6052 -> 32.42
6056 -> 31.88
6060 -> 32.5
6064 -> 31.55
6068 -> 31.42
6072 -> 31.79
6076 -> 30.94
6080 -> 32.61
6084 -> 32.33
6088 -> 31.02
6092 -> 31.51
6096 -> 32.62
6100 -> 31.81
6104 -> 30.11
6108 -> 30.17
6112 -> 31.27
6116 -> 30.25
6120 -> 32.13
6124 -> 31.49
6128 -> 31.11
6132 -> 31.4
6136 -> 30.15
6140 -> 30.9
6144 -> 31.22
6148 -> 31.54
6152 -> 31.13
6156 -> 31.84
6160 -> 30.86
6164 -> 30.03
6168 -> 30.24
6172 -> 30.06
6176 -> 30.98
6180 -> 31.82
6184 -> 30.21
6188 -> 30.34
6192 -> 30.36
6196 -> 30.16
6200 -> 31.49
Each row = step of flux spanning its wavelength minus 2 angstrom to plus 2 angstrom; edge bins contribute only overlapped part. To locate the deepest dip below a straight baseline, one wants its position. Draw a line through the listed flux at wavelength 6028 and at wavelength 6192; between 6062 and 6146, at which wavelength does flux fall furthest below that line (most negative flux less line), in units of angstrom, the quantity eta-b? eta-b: 6104 angstrom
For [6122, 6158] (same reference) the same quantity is 6136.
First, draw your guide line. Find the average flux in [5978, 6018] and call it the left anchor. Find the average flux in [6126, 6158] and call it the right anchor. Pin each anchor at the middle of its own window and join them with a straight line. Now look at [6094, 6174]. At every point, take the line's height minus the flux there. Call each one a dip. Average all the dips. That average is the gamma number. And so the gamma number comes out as 0.20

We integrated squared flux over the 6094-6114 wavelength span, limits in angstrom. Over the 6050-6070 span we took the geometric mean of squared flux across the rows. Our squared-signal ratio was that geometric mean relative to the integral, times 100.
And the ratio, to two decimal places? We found 5.24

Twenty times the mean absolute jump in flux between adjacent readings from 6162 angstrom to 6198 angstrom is 10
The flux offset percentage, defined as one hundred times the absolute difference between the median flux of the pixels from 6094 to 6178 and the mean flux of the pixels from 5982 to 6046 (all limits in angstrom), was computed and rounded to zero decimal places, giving 84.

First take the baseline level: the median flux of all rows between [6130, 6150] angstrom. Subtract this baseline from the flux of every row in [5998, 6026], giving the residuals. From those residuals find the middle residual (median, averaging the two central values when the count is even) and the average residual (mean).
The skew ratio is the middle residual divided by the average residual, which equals 1.2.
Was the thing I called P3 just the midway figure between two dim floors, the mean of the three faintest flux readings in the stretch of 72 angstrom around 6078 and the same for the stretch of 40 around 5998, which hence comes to 30.8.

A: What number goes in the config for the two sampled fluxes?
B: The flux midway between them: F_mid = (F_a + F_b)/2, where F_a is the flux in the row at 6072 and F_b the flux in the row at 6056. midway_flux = 31.8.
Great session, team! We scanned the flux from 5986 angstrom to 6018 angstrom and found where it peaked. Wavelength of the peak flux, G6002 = 5996 angstrom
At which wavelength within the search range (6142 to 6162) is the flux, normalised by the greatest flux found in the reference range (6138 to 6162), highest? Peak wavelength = 6156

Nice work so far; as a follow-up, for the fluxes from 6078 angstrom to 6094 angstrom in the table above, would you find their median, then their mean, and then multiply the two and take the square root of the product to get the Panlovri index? 31.9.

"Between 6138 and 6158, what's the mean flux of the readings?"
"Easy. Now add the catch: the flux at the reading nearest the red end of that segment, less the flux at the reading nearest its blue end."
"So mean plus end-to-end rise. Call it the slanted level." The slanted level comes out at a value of 32.3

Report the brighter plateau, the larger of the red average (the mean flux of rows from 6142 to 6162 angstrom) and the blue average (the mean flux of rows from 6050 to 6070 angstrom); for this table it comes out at 32.0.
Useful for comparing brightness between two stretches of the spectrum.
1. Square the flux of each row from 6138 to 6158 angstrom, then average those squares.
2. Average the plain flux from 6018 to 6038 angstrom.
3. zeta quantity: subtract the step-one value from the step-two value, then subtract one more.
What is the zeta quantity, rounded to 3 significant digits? -951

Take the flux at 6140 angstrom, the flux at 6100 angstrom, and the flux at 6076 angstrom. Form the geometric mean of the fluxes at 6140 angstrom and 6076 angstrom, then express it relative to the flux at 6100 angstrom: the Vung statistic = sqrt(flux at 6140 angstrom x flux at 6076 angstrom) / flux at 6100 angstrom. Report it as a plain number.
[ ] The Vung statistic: 0.97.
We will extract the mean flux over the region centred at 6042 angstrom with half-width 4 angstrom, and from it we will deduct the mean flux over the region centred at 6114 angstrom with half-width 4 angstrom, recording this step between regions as 0.97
